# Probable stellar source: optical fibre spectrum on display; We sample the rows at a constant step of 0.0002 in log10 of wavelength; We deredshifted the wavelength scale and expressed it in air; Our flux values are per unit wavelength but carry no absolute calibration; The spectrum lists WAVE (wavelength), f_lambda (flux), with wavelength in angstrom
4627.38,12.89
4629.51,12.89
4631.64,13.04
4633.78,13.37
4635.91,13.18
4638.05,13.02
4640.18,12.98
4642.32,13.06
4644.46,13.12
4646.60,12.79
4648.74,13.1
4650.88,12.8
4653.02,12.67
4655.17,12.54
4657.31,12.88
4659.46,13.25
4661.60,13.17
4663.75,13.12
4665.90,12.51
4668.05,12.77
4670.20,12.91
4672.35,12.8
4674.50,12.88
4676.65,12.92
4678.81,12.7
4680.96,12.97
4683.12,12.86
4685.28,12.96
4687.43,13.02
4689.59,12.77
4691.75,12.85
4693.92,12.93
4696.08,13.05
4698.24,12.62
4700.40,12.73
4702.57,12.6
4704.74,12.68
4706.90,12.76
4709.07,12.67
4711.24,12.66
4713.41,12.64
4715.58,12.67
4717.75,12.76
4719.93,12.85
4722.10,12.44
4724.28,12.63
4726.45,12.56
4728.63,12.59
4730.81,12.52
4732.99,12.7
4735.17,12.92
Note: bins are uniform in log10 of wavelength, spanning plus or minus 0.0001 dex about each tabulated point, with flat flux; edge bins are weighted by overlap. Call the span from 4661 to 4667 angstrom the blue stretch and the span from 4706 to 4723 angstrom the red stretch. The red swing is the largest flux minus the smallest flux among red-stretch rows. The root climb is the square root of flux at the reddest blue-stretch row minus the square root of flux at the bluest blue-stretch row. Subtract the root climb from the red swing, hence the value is 0.50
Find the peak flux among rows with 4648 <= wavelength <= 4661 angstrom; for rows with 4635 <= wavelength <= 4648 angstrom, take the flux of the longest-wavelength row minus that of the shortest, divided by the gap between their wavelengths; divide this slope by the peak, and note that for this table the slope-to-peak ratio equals -0.0028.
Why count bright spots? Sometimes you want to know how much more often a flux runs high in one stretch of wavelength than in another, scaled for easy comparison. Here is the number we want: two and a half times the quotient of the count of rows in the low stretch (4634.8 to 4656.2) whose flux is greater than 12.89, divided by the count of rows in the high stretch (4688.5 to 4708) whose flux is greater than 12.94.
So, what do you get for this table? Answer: 15.0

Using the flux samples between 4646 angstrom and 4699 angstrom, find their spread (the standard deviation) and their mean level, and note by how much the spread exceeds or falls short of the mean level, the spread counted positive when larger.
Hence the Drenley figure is -12.7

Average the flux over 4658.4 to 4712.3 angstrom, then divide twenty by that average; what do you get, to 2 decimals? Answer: 1.56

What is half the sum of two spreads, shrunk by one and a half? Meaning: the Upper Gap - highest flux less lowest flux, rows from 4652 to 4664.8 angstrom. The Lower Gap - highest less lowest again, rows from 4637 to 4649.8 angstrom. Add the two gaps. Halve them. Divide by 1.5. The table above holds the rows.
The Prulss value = 0.35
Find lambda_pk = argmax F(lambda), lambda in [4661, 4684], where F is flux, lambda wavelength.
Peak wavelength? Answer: 4661.60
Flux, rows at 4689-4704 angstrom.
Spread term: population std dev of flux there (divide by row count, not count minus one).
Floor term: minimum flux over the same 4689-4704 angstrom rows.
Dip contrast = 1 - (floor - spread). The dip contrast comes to -11.45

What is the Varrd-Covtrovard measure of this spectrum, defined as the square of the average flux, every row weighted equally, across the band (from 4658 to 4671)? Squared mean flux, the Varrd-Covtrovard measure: 168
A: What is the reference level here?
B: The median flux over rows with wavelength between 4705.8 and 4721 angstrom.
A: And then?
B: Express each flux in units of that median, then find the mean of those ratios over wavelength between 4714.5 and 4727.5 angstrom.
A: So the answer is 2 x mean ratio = 2.00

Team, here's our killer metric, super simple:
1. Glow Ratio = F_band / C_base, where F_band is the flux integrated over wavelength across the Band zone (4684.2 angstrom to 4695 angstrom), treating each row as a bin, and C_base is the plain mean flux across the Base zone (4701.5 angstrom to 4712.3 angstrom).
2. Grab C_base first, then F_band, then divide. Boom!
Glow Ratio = 11.00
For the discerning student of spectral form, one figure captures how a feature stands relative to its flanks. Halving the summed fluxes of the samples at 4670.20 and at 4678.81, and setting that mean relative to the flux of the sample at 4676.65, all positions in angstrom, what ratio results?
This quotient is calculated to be 0.99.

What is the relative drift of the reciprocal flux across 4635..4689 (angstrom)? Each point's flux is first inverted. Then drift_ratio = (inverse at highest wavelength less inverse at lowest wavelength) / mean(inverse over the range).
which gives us 0.012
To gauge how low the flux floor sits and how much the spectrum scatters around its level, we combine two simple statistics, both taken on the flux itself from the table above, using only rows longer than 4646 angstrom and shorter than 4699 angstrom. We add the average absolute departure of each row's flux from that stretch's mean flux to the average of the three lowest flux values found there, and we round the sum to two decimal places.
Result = 12.70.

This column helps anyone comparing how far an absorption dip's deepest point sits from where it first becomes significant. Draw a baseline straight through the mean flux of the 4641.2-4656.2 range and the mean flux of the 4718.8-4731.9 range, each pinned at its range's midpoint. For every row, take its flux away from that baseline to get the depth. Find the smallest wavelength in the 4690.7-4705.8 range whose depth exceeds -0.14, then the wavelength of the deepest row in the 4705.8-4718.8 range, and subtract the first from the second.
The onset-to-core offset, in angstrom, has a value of 21.7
